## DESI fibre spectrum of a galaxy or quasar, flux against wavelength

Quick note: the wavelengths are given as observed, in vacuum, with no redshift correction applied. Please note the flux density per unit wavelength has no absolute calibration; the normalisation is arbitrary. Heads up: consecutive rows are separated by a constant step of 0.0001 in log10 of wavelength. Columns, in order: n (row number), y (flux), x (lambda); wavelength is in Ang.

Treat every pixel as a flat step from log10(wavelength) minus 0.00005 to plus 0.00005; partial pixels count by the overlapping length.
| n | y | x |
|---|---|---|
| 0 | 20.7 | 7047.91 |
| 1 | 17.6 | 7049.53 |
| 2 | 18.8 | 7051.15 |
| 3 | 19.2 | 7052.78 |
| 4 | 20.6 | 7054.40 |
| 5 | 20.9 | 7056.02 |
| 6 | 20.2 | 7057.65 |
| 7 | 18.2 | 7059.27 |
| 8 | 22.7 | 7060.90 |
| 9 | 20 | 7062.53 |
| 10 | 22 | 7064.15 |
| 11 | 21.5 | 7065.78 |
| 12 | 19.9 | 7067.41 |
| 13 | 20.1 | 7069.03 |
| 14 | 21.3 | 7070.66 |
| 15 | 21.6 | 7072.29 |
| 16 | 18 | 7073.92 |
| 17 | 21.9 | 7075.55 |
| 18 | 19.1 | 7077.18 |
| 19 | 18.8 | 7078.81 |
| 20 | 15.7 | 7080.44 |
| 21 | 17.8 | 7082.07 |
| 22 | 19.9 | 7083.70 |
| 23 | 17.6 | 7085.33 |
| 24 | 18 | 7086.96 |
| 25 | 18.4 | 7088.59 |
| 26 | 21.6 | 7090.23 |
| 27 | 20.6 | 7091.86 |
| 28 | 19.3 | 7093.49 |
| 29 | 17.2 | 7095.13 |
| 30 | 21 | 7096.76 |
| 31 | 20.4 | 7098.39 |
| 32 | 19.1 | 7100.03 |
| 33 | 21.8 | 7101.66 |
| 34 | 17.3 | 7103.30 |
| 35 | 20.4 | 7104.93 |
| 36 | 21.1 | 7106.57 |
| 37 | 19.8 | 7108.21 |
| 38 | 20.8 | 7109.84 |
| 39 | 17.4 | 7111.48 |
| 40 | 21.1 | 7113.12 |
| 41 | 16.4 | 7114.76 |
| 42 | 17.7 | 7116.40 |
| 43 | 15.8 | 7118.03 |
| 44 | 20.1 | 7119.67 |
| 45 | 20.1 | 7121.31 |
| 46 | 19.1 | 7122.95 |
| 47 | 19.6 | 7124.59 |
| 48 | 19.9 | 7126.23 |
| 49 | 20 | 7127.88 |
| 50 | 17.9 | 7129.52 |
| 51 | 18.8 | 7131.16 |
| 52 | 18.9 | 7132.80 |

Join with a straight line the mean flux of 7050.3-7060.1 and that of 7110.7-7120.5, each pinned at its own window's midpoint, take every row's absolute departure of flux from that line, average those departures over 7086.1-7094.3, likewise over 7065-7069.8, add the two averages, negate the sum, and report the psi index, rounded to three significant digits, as -2.49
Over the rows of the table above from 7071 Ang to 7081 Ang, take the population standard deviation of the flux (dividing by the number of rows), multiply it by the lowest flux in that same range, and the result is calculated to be 33.2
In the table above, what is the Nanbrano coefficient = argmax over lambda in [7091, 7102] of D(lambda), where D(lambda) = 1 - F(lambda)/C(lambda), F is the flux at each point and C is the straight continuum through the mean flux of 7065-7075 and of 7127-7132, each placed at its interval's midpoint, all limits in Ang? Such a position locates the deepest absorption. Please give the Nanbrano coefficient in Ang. 7095.13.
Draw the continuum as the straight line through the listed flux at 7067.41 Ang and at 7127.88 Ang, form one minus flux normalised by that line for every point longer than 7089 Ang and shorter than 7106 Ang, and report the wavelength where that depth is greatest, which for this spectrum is 7095.13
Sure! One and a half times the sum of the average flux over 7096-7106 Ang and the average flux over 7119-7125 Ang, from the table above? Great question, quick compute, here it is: 59.6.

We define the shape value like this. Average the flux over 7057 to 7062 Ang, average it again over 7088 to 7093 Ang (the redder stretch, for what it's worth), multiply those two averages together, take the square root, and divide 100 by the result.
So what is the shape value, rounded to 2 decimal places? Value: 4.93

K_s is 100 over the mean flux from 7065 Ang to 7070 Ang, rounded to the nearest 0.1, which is 4.9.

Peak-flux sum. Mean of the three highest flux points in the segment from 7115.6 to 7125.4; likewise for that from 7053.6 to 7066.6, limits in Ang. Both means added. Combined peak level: 42.0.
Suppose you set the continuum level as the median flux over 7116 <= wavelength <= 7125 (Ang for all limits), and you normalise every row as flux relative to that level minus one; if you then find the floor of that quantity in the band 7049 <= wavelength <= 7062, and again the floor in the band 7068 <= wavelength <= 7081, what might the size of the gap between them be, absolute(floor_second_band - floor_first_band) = 0.10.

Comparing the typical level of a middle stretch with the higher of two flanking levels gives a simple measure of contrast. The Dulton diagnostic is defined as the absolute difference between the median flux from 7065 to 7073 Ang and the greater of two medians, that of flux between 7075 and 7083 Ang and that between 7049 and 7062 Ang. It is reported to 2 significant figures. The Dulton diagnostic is 1.6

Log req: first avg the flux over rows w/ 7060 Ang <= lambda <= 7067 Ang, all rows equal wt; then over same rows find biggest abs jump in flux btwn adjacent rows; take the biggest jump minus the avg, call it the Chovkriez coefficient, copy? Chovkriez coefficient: -19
